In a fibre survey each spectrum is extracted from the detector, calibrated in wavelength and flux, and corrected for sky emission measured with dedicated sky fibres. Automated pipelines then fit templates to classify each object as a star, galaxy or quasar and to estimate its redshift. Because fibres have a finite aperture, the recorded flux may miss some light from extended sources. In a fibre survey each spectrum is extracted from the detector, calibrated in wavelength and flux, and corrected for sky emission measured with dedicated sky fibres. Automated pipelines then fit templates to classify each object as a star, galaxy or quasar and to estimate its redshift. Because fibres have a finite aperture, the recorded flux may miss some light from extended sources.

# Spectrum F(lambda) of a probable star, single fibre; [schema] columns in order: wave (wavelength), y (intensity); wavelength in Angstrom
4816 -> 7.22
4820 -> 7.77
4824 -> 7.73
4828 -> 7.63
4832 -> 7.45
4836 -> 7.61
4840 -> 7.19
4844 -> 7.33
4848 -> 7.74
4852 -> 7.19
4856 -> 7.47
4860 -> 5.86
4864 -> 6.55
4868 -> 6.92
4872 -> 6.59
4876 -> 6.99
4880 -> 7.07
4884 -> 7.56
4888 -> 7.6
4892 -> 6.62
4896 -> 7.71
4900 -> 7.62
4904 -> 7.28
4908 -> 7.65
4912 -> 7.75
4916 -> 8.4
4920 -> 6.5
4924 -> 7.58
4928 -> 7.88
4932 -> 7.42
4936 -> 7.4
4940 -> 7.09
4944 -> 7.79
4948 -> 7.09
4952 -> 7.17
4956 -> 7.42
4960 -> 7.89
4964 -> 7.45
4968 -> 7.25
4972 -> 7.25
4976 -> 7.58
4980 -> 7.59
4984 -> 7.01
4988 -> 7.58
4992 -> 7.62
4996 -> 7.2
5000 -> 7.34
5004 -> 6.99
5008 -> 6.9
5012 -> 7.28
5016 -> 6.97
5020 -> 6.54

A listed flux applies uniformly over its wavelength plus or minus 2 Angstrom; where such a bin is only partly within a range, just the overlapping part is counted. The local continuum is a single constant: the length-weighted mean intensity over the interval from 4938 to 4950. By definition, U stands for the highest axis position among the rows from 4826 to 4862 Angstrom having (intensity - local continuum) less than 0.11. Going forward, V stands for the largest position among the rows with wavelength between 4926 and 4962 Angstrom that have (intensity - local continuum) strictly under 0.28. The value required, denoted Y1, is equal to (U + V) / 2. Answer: 4908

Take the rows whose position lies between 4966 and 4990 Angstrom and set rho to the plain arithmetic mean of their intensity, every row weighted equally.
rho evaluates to 7.38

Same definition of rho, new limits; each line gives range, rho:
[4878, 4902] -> 7.36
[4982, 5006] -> 7.29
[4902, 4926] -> 7.53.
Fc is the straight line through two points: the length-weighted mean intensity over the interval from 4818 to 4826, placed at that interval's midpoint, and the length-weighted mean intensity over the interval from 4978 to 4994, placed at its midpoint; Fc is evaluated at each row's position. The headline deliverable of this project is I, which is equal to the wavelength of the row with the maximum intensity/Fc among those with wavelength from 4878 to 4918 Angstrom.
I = 4916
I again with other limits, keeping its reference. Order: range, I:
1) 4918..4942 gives 4928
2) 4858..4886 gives 4884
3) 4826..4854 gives 4848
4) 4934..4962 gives 4960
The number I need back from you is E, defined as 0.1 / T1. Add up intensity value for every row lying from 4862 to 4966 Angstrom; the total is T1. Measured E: 0.0005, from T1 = 191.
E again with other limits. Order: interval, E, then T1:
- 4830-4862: 0.0017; 58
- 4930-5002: 0.0008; 133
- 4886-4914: 0.0019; 52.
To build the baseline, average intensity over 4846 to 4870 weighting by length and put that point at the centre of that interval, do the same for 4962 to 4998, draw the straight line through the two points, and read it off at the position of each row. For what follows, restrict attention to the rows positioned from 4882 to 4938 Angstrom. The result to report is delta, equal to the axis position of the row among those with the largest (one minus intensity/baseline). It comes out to 4920 Angstrom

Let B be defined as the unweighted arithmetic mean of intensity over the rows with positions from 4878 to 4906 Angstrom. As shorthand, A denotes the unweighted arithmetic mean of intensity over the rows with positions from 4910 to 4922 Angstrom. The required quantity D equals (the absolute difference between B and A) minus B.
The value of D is -7.2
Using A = 7.55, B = 7.35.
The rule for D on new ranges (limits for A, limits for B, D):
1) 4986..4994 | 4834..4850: -7.3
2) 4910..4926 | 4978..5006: -7.1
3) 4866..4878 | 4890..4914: -6.8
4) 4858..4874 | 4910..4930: -6.5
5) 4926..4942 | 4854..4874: -5.9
